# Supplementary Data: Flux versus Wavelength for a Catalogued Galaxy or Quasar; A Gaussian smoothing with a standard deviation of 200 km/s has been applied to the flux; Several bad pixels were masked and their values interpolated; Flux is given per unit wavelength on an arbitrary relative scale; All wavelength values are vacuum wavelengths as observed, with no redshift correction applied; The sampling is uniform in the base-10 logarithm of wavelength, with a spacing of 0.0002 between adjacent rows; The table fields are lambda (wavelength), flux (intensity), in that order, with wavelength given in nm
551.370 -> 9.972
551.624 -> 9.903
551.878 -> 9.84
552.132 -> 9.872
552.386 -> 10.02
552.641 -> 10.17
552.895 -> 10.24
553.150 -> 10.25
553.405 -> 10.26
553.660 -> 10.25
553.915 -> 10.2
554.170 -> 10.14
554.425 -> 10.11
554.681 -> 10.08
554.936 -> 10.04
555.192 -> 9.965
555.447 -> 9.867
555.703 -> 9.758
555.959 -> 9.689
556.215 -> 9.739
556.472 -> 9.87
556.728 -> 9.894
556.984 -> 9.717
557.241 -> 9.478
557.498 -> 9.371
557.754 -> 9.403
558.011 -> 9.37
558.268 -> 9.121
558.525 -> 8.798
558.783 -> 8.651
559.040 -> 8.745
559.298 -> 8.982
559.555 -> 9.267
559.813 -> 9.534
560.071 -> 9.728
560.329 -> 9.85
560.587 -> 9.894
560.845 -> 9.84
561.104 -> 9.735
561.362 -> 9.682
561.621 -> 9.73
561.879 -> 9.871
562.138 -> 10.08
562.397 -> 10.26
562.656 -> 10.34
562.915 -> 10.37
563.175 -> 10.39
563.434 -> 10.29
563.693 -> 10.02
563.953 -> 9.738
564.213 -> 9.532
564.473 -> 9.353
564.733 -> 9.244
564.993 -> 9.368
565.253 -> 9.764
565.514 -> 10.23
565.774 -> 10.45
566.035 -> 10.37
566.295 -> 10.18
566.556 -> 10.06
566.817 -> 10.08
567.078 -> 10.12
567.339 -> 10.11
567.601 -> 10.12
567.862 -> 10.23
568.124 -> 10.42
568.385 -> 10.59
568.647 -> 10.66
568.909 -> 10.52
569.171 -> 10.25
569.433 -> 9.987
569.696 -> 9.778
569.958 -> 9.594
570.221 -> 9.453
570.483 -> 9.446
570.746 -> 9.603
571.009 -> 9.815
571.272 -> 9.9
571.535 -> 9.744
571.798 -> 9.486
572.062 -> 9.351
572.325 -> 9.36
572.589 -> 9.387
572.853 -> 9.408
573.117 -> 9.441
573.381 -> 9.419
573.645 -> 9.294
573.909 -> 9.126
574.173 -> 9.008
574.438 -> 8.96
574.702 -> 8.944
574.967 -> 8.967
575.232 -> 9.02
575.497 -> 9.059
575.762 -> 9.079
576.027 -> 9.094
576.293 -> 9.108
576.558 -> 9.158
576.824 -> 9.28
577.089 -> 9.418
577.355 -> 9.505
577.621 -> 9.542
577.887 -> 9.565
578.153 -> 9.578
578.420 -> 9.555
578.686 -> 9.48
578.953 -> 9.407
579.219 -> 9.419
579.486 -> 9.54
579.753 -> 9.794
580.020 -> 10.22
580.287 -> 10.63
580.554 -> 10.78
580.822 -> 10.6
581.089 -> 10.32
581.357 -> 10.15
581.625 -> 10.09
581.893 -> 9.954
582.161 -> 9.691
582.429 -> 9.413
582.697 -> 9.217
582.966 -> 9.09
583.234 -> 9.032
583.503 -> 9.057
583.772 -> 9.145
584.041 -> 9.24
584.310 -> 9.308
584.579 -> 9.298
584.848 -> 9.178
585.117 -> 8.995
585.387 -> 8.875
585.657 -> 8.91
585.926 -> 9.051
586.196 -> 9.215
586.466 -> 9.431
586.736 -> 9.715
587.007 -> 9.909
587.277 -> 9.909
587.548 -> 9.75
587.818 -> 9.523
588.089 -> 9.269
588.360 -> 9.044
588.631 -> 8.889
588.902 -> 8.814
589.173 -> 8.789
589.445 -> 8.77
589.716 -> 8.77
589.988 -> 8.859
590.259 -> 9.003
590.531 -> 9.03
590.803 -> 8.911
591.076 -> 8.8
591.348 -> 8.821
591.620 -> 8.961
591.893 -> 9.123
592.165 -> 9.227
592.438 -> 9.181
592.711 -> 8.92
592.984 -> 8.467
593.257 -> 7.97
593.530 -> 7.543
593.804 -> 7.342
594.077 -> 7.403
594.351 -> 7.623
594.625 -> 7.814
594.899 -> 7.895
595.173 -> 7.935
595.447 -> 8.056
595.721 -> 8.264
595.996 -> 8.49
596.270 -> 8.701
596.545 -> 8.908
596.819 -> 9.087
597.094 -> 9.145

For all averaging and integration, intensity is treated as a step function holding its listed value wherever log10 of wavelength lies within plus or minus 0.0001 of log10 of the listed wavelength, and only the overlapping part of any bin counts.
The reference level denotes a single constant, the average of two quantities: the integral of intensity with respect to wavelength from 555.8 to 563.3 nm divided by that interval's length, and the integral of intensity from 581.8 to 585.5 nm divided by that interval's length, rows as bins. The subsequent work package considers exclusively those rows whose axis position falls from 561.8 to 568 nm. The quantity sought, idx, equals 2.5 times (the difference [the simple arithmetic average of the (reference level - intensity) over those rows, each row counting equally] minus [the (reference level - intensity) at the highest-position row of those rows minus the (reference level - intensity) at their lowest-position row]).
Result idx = -0.6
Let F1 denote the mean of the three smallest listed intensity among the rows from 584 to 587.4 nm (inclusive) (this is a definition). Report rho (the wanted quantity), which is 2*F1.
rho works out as 17.85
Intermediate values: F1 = 8.93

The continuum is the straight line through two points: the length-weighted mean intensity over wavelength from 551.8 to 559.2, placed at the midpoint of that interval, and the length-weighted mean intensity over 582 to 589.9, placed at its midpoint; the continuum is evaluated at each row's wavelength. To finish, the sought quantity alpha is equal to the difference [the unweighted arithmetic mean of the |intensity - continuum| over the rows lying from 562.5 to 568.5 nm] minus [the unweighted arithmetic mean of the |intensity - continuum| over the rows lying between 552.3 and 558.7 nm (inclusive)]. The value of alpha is 0.3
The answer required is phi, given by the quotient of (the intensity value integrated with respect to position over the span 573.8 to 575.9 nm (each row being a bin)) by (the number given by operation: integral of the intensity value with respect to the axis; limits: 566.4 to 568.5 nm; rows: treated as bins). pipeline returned 0.88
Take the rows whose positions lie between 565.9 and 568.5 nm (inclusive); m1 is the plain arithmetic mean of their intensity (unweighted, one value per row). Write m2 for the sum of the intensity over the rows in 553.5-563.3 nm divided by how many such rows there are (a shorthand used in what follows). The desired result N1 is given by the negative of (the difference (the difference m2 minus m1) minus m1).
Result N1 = 10.7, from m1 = 10.2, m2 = 9.7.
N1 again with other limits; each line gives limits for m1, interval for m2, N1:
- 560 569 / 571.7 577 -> 10.9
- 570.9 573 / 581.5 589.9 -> 9.8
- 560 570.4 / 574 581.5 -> 10.5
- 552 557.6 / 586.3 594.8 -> 11.1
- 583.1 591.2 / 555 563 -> 8.7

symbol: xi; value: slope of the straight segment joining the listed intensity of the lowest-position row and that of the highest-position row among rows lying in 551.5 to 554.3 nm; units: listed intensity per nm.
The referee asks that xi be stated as 0.09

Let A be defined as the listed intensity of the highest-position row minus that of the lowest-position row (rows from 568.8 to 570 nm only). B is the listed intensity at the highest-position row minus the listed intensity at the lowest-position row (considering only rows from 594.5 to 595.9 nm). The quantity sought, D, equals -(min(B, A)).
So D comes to 0.93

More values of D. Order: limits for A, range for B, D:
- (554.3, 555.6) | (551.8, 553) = 0.24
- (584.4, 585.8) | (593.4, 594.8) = 0.39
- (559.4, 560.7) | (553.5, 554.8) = 0.17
